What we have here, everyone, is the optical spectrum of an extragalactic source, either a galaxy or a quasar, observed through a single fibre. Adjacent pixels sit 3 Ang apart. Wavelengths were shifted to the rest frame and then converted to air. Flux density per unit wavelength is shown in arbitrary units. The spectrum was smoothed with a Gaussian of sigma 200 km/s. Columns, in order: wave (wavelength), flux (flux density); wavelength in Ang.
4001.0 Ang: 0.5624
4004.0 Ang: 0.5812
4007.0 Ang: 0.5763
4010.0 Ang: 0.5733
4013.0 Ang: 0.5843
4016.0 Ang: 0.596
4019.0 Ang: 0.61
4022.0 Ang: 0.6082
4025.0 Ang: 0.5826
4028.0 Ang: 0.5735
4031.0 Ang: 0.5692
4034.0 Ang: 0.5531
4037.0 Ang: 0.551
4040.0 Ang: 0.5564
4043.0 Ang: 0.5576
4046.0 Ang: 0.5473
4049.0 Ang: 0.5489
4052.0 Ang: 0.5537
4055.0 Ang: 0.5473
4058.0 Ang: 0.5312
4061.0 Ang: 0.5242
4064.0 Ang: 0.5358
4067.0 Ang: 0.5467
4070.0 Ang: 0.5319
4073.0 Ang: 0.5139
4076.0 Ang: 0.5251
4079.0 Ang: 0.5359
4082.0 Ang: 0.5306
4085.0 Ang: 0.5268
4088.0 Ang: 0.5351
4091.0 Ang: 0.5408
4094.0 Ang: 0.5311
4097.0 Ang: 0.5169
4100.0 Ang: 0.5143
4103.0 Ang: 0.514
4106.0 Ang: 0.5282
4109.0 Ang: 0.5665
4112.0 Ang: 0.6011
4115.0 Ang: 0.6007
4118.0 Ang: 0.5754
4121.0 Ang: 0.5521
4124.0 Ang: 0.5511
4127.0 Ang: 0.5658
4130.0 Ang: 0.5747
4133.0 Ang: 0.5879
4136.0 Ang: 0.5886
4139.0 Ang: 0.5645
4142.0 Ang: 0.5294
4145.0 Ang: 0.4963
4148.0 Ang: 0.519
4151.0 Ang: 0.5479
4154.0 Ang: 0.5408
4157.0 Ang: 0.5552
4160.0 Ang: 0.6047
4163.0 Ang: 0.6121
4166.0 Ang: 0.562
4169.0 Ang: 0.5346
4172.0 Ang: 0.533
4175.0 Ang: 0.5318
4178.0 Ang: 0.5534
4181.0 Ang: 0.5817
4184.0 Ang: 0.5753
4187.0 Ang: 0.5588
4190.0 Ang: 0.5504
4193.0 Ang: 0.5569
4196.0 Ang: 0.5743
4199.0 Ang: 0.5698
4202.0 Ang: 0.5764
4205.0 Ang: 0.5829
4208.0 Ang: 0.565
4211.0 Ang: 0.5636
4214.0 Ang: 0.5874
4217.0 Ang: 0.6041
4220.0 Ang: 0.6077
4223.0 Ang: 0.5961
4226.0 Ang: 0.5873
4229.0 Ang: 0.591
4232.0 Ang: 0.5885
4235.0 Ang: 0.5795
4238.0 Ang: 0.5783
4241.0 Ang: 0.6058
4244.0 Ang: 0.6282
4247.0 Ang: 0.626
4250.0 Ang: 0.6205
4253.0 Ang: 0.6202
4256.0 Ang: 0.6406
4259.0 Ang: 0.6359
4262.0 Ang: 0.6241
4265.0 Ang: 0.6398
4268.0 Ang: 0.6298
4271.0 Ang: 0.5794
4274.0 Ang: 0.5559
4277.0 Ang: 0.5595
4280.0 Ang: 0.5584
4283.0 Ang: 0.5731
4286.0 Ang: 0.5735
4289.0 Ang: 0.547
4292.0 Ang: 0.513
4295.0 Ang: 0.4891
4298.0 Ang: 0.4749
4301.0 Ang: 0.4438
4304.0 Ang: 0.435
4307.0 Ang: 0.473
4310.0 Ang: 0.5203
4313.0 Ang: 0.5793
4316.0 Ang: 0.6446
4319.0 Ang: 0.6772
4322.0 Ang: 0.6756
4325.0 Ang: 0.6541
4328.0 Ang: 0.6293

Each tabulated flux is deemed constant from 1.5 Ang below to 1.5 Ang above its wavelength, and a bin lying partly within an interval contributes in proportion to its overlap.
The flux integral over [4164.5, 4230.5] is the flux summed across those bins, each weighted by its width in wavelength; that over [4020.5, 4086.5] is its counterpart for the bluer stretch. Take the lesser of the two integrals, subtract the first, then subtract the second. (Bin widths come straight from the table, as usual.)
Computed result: -37.6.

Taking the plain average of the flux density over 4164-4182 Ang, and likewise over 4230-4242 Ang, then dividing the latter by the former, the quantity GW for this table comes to 1.07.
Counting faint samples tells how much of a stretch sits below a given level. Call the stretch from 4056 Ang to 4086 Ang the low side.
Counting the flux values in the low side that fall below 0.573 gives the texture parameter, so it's 10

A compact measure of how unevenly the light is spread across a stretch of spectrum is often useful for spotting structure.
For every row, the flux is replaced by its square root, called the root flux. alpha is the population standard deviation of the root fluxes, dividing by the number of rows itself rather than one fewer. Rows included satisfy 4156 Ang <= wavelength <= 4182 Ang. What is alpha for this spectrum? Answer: 0.019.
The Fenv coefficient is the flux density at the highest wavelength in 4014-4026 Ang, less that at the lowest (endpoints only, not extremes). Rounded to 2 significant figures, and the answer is -0.013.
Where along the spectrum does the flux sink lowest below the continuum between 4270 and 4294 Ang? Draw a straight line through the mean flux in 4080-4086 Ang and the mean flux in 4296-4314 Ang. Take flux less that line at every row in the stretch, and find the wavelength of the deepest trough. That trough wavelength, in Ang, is 4292.0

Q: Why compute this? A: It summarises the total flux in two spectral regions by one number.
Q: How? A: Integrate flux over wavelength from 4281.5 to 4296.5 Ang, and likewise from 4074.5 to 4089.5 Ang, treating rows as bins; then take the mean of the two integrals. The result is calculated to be 8.02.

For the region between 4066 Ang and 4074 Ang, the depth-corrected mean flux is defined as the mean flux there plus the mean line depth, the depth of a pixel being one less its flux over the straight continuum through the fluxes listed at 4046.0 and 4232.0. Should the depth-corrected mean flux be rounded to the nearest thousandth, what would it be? 0.570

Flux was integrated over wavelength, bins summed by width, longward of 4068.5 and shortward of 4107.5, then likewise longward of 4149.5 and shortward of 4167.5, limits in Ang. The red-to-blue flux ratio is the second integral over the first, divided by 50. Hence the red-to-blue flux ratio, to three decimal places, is 0.010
